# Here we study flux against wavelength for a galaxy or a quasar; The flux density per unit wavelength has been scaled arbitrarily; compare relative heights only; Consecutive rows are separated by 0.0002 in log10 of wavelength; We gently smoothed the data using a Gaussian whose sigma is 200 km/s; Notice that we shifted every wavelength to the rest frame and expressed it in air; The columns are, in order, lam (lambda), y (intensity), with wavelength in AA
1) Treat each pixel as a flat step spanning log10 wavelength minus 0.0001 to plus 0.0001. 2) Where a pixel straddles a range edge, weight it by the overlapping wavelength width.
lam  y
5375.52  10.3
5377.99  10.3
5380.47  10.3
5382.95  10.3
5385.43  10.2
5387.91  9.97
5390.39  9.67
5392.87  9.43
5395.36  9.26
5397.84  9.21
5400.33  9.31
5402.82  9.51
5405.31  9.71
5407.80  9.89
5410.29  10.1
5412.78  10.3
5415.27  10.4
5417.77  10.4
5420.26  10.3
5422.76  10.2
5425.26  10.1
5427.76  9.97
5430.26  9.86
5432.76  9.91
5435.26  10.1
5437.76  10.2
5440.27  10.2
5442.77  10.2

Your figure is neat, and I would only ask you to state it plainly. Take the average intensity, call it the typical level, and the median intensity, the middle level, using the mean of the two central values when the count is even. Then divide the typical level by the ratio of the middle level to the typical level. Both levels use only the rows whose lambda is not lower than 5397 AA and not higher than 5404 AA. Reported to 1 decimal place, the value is 9.4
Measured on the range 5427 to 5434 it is 9.9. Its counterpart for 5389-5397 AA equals 9.5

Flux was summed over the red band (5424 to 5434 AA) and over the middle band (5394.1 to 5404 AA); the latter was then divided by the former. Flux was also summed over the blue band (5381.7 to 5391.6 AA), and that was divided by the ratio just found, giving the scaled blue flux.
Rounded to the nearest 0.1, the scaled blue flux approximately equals 42.9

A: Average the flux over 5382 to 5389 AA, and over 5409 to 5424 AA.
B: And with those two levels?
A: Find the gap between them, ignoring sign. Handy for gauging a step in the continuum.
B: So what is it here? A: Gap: 0.13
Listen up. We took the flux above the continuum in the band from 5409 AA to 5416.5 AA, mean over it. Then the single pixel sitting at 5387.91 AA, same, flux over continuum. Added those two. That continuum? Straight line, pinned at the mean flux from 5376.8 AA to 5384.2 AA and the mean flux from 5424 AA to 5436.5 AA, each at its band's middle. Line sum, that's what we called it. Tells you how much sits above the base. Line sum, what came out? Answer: -0.1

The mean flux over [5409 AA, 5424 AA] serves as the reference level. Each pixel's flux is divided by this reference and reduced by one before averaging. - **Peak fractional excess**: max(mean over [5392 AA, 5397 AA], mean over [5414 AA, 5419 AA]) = 0.011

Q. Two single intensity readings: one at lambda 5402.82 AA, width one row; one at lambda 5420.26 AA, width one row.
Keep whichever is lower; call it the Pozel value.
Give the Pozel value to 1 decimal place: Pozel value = 9.5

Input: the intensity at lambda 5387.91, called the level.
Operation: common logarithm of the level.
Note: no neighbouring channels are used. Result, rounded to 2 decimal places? 1.00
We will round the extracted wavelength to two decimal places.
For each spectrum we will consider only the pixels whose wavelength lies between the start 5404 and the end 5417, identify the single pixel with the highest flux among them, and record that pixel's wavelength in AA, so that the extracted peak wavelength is 5415.27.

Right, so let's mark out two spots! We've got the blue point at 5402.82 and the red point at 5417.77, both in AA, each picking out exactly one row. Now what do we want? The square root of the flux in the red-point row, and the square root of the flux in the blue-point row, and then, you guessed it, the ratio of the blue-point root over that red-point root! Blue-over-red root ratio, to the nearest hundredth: 0.96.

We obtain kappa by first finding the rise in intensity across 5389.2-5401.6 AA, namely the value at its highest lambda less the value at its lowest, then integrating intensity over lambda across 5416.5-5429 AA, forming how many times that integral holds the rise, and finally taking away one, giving -355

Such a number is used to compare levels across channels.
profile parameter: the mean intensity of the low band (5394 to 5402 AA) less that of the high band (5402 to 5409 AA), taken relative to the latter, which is -0.046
